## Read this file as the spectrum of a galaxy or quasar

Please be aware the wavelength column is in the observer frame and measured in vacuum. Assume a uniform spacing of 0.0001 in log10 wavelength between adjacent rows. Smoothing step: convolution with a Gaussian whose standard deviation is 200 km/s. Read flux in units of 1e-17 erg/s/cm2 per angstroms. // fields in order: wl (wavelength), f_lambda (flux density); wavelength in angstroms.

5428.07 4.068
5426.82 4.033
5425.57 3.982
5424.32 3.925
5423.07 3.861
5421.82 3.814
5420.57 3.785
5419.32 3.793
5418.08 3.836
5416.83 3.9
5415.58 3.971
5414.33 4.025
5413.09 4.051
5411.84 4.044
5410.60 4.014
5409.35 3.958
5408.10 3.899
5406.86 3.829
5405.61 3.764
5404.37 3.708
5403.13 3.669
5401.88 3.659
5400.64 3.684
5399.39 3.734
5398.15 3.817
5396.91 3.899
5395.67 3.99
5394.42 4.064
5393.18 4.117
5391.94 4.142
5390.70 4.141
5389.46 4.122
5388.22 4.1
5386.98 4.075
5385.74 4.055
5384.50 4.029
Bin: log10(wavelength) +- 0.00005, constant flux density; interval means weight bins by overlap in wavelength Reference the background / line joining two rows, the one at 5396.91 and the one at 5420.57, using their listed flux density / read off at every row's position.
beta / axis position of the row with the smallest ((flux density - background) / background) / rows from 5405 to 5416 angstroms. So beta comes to 5405.61 angstroms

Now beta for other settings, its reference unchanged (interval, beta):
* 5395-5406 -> 5401.88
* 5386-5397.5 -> 5396.91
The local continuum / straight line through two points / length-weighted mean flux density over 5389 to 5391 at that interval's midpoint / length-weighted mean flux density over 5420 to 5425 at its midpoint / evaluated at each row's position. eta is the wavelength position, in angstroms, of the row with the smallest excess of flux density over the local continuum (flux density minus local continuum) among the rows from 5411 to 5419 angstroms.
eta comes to 5418.08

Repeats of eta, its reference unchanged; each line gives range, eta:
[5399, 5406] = 5401.88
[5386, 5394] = 5386.98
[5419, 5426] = 5419.32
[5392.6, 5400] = 5399.39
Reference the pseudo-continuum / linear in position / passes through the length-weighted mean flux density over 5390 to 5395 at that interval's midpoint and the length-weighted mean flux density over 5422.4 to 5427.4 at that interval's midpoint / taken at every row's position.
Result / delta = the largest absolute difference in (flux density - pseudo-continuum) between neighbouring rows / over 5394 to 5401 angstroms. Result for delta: 0.084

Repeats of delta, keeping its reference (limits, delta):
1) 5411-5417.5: 0.064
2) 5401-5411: 0.077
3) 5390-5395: 0.046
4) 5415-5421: 0.064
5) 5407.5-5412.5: 0.066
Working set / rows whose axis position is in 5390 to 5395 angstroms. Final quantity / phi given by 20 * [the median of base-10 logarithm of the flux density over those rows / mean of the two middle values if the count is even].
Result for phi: 12.3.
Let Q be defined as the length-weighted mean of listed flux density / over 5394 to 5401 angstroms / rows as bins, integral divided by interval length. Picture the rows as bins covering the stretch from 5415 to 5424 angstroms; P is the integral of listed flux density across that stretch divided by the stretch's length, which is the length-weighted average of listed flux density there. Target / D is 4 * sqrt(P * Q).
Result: 15.4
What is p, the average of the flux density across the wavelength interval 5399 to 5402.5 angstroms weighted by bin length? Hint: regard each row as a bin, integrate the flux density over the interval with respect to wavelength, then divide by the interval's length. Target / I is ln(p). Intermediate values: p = 3.69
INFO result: 1.30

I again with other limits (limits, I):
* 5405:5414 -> 1.37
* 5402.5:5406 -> 1.31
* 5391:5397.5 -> 1.40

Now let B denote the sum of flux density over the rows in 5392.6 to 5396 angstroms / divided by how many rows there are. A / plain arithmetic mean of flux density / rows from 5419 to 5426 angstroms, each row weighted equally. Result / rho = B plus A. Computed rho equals 7.92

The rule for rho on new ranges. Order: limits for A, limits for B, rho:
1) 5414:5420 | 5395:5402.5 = 7.70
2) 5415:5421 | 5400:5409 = 7.60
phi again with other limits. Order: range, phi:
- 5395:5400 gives 11.7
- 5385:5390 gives 12.2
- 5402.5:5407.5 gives 11.4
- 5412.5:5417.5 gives 12.0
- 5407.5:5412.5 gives 12.0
